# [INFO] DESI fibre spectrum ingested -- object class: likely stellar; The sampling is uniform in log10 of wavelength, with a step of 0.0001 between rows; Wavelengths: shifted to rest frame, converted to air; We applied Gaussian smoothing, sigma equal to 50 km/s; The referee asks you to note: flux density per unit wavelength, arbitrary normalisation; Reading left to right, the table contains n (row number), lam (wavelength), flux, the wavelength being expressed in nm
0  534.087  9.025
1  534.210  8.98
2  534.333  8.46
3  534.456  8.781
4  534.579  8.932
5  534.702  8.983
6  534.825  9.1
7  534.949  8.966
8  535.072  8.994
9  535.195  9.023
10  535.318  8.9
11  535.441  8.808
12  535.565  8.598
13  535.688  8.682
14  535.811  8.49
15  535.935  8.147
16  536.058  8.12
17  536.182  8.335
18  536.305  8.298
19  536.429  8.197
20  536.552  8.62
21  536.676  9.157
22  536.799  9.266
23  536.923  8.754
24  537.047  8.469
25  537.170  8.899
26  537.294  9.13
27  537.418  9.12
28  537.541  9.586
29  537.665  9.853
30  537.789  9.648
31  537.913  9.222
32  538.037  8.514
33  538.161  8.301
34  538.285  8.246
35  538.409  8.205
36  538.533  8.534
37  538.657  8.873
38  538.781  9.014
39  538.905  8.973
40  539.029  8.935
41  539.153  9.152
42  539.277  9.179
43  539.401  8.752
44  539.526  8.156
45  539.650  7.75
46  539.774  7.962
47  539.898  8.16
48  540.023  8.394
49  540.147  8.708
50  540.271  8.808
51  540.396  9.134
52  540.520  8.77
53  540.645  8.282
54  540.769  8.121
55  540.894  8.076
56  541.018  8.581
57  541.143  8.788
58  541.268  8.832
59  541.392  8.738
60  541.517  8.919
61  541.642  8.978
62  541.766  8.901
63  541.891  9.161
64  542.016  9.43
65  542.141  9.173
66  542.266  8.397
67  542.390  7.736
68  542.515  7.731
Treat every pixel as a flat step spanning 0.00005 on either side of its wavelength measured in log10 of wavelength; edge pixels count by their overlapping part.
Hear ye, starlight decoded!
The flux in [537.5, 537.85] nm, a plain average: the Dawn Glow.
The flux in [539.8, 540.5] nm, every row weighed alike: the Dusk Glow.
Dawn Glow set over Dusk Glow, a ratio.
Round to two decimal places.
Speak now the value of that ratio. 1.12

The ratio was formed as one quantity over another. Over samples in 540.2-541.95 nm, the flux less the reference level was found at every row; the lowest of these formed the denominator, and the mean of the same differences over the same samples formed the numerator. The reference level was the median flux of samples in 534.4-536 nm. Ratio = 0.22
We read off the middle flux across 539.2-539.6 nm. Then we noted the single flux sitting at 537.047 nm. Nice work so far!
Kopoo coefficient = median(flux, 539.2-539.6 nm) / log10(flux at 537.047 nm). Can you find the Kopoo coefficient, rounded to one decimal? 9.4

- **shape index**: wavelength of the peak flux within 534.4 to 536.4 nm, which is 534.825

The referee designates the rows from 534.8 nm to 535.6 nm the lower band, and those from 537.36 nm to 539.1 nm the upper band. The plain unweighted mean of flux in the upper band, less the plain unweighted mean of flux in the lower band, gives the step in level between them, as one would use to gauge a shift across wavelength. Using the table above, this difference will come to 0.02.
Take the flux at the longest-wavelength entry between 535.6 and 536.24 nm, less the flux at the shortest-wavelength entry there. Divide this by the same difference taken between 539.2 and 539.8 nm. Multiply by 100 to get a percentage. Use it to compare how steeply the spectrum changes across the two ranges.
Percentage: 29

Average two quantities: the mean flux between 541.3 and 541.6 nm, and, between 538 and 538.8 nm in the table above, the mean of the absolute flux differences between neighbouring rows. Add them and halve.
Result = 4.51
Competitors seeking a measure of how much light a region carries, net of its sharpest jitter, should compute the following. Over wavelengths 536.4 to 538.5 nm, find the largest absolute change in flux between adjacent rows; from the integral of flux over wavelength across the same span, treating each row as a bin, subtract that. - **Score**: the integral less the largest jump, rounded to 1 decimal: 18.0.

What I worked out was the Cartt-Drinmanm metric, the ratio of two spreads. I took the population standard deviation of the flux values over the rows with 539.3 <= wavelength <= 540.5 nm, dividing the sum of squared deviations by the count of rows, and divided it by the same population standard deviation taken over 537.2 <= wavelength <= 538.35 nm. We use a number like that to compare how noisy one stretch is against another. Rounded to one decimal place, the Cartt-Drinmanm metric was 0.8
